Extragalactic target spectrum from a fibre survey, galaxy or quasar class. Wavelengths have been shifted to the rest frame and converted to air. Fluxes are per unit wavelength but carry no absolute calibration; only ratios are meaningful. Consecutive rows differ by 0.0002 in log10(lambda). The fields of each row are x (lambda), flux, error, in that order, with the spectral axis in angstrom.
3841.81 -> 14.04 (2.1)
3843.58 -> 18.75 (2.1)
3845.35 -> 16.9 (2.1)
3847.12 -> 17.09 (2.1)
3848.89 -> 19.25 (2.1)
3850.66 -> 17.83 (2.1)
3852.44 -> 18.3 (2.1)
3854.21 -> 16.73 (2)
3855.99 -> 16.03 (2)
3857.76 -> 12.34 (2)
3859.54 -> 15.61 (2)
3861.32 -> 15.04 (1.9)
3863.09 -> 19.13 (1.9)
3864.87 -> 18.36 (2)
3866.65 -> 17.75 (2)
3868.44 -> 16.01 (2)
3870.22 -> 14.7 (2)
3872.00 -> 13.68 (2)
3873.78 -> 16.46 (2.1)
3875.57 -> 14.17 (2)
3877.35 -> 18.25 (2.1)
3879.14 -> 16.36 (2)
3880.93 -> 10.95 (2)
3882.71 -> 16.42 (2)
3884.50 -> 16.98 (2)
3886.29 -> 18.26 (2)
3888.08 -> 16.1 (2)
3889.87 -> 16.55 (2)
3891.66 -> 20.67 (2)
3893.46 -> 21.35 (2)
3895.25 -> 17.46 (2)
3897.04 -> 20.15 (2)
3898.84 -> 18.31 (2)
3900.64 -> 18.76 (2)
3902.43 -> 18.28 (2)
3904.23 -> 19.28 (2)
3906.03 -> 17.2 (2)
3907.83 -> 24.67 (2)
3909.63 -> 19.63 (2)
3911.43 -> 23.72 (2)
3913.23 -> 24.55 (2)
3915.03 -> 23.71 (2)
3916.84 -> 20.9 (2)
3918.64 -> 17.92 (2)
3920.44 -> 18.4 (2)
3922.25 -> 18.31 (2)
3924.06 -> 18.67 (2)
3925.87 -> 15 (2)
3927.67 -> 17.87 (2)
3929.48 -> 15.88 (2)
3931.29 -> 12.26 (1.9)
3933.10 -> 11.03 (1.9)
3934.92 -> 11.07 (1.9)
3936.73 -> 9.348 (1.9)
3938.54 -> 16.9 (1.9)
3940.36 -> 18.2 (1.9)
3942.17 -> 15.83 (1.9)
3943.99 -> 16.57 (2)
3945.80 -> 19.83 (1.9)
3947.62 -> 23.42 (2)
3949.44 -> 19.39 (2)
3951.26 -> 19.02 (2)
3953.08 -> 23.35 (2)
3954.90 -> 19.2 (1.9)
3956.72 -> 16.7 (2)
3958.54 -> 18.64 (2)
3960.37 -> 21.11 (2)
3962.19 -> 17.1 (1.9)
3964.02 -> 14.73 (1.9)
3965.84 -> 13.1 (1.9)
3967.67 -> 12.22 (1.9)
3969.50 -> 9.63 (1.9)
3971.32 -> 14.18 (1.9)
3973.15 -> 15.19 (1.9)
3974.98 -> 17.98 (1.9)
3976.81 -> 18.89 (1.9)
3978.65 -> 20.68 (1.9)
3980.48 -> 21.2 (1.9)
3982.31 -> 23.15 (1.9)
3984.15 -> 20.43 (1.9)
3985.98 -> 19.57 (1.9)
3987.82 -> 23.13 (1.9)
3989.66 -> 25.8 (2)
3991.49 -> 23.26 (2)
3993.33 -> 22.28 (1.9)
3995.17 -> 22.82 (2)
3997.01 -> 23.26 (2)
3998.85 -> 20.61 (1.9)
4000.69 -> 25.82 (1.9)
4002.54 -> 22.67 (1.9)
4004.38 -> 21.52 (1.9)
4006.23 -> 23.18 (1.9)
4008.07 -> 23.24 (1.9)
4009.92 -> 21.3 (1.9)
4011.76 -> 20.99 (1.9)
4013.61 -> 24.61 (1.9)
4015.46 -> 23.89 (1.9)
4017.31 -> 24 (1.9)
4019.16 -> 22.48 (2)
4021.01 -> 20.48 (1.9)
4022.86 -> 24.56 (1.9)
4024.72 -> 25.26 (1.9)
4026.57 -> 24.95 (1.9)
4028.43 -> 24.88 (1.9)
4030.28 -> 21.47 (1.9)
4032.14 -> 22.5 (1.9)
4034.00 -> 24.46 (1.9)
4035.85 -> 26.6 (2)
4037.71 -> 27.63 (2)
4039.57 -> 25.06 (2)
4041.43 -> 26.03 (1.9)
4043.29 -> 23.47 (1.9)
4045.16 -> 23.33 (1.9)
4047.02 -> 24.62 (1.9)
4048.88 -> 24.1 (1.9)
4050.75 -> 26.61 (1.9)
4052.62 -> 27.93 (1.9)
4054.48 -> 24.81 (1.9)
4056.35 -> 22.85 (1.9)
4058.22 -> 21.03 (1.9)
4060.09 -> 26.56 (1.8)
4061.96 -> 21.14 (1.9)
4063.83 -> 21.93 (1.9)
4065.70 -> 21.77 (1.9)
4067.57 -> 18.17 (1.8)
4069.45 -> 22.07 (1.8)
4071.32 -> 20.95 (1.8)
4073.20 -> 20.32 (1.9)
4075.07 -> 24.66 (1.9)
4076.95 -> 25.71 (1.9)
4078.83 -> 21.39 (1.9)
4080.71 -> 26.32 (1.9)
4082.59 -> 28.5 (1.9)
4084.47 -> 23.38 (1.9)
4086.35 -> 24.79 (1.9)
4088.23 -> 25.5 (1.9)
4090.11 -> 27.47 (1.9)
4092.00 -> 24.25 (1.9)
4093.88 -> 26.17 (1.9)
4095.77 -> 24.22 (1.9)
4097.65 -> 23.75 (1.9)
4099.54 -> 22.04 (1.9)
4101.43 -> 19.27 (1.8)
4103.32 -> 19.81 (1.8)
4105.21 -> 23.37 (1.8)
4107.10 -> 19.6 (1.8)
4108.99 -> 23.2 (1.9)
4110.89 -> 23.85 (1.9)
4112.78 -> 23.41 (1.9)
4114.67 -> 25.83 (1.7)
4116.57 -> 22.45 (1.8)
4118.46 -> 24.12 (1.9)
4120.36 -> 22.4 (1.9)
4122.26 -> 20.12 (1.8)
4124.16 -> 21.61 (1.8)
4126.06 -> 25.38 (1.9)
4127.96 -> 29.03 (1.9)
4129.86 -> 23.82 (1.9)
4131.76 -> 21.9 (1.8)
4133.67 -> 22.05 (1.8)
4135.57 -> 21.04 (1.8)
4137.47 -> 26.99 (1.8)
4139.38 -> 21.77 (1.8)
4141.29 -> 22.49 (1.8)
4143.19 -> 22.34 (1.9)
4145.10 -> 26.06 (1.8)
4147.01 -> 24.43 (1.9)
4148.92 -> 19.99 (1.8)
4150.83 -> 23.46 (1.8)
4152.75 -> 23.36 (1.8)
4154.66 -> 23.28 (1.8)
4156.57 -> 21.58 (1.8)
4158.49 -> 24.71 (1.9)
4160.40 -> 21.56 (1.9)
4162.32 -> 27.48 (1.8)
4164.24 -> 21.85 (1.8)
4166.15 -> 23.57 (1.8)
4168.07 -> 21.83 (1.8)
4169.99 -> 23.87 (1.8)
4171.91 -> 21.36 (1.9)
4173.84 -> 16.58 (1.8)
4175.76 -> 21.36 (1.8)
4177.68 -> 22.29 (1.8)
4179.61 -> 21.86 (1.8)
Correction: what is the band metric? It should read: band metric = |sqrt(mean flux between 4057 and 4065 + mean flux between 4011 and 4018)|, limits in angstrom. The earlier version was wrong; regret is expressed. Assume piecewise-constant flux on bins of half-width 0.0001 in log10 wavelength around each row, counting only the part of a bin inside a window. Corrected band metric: 6.79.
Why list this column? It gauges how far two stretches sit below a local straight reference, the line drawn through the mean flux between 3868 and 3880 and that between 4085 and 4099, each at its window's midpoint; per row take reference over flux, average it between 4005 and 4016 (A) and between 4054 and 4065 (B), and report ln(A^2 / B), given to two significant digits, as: -0.14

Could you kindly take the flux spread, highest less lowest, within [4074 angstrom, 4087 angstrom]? 7.1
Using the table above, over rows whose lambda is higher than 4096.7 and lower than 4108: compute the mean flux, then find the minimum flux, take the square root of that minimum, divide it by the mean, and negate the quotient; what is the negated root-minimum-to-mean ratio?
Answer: -0.206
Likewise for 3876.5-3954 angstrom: -0.169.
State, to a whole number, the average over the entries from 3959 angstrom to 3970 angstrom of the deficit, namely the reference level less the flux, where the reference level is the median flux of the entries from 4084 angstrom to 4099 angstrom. 10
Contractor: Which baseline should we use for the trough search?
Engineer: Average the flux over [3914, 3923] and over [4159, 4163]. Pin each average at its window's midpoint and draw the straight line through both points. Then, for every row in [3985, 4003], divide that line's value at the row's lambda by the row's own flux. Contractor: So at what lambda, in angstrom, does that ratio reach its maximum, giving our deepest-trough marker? 3985.98 angstrom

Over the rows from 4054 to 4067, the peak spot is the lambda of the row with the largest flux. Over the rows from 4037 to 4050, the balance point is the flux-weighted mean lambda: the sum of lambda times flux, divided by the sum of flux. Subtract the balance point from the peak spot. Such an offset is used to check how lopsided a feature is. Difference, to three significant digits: 16.9 angstrom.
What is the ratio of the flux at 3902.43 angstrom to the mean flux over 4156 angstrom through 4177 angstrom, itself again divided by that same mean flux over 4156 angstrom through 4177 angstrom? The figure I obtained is 0.0366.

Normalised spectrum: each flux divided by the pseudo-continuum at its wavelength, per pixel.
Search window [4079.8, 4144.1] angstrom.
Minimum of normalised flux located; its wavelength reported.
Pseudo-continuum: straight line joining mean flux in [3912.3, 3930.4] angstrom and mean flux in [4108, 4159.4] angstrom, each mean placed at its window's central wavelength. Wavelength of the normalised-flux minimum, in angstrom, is 4101.43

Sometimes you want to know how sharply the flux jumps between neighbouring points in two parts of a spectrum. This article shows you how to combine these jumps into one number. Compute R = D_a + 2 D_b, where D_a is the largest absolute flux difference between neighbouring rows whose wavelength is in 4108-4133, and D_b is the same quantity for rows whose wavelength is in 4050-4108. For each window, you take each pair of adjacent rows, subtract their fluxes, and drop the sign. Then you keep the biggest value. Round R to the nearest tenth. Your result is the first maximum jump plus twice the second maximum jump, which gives 16.3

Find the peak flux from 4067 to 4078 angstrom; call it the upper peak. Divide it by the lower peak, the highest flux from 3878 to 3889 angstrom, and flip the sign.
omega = -1.4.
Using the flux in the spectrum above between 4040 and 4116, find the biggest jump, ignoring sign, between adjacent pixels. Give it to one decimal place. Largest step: 5.5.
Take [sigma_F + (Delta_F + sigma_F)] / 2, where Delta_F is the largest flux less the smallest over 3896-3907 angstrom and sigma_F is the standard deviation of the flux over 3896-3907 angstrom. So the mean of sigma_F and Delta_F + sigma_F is 2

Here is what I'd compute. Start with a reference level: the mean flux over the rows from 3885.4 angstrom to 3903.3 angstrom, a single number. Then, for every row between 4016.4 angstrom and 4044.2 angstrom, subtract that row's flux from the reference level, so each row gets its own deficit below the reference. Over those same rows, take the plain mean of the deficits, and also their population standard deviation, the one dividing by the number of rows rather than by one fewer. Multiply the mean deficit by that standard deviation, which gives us -10.5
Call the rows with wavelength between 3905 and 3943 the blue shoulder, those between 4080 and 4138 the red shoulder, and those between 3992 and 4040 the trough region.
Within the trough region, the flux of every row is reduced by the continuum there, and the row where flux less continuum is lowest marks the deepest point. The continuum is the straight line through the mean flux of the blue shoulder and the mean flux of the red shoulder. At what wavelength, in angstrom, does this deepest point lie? 4021.01 angstrom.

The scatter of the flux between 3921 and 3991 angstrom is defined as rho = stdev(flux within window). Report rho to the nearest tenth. 4.0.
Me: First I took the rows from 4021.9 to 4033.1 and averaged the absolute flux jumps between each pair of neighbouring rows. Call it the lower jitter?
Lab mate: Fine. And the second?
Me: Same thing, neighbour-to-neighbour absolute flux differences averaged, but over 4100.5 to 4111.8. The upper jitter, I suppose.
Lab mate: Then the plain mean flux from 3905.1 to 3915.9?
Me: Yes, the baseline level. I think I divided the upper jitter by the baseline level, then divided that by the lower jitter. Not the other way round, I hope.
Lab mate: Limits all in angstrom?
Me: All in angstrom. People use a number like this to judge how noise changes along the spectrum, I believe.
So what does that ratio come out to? 0.10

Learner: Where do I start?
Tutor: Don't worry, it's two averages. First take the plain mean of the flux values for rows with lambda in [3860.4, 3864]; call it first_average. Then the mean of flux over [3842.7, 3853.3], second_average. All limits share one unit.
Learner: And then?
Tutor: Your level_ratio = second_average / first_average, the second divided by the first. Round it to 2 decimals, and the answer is 1.05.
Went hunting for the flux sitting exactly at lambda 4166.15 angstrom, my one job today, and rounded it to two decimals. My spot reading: 23.57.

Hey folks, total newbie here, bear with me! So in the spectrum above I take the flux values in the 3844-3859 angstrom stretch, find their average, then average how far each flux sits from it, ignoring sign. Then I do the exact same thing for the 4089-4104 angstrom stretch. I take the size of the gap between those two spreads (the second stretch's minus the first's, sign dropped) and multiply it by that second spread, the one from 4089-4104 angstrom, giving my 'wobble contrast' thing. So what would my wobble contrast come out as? 2.06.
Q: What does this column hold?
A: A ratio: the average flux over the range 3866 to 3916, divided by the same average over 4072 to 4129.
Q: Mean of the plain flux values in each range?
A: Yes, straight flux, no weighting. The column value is 0.77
